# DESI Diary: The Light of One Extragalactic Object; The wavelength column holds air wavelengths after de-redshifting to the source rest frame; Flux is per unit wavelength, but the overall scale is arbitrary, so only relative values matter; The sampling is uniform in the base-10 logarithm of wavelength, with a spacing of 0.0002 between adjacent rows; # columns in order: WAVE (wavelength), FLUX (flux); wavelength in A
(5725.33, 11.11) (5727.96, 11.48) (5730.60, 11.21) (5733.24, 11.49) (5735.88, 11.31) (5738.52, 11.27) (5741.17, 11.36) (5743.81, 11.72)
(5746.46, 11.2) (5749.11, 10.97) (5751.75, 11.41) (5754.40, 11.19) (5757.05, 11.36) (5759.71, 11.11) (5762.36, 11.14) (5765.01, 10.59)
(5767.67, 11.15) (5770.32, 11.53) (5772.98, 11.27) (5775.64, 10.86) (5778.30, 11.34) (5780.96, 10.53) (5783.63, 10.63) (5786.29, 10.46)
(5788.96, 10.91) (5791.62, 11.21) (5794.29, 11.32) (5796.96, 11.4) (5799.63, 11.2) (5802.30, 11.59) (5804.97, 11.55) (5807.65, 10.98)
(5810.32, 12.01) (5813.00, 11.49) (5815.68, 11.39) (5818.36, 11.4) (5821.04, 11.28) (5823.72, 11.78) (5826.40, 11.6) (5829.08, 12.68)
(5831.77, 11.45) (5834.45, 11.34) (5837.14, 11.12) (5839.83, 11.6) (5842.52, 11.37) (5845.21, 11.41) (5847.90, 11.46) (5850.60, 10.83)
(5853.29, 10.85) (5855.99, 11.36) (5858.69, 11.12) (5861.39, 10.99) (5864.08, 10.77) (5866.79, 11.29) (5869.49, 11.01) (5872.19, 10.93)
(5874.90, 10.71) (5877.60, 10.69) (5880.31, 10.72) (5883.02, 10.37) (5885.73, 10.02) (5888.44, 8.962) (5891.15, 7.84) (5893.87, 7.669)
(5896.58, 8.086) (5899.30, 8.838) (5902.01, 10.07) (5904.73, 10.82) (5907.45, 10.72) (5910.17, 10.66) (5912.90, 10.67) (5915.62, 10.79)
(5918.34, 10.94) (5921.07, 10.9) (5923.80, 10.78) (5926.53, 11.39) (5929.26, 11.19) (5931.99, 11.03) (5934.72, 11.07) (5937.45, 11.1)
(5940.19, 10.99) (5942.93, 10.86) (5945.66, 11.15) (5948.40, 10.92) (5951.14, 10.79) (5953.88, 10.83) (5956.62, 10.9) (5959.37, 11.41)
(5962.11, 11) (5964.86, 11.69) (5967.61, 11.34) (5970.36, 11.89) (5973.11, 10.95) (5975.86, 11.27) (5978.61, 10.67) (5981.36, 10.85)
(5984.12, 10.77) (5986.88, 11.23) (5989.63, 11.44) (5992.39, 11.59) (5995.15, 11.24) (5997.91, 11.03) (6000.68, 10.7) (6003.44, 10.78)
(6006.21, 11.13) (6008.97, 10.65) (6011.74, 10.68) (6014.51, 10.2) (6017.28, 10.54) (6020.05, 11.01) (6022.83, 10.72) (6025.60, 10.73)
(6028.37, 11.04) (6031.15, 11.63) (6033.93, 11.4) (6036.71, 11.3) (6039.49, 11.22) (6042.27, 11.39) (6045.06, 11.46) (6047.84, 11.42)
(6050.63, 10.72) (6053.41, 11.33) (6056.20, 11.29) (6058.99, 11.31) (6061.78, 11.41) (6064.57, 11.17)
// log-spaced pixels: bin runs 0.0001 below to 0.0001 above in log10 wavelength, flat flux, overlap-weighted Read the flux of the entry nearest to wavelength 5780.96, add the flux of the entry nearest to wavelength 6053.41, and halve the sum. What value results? 10.9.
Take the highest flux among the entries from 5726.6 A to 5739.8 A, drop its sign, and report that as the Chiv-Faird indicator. 11.49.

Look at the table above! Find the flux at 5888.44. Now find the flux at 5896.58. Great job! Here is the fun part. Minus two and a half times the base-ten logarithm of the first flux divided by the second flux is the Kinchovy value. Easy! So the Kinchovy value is -0.11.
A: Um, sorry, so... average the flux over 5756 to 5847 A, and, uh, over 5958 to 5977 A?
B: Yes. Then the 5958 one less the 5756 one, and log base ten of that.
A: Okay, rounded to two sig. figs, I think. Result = -1.2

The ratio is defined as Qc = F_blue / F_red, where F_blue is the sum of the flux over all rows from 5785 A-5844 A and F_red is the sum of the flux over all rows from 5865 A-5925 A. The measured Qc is 1.12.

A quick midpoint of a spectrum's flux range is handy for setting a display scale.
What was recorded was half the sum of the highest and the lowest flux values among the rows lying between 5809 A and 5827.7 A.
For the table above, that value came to 11.6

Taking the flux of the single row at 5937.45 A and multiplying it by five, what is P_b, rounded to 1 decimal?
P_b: 55.5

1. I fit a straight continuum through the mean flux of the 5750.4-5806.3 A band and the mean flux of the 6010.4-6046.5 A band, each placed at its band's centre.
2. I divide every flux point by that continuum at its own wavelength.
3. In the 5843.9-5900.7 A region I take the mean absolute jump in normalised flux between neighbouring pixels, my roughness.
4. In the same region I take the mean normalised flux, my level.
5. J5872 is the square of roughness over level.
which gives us 0.0012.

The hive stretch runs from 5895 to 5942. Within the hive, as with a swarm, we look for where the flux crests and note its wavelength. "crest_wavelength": 5926.53 A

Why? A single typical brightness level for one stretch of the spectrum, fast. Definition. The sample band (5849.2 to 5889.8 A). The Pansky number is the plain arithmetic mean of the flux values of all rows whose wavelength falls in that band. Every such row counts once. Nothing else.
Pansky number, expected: 10.7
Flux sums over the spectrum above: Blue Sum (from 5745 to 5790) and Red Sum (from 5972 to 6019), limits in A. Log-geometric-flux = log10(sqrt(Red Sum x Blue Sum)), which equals 2.27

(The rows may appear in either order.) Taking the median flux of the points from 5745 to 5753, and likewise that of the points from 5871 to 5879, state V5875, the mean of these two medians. 11.0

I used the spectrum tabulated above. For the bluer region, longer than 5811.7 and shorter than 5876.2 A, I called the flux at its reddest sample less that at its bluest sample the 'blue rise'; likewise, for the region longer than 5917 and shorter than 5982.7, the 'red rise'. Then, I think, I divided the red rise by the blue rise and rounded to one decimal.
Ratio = 0.1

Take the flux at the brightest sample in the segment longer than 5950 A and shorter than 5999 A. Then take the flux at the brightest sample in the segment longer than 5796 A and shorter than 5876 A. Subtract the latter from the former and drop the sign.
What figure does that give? 0.79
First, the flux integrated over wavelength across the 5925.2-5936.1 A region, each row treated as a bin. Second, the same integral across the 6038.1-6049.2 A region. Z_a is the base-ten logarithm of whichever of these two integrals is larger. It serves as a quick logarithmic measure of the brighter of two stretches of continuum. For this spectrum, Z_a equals 2.10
